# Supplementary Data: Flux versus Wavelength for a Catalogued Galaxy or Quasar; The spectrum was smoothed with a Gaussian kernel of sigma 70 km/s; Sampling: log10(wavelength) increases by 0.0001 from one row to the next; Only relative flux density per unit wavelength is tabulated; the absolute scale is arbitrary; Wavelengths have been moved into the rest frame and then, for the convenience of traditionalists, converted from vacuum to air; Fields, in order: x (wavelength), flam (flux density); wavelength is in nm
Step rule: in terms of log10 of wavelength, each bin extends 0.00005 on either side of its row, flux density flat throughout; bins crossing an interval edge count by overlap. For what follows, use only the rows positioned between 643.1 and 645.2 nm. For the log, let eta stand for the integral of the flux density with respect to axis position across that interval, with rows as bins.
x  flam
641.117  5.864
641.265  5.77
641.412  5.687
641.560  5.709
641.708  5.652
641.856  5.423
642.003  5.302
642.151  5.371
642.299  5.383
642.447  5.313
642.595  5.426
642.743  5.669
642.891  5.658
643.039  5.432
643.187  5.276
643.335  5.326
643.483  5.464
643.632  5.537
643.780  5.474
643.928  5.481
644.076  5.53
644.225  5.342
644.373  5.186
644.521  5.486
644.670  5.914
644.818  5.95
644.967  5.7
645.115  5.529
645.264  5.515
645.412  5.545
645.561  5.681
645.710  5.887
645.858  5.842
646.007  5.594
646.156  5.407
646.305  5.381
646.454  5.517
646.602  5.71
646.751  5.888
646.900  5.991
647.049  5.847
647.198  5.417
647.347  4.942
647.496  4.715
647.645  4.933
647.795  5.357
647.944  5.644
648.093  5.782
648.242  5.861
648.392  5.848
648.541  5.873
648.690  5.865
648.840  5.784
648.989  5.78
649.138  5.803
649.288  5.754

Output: 12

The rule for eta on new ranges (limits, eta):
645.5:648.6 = 17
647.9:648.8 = 5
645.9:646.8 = 5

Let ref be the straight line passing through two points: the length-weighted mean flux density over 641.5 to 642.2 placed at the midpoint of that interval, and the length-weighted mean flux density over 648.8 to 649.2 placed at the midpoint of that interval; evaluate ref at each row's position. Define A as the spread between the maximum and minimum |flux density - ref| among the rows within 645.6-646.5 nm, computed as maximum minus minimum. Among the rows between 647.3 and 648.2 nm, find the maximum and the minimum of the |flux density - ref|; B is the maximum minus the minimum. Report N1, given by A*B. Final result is 0.23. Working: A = 0.226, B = 1.00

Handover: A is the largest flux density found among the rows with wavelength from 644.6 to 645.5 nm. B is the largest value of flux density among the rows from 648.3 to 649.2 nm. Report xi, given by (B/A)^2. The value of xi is 0.97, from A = 5.95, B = 5.873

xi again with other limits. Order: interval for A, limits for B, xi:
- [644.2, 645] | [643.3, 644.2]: 0.87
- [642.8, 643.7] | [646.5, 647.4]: 1.12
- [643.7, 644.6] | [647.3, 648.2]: 1.09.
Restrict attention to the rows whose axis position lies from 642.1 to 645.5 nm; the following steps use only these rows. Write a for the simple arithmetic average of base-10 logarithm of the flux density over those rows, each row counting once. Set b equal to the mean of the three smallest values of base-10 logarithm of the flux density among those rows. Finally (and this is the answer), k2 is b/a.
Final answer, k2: 0.97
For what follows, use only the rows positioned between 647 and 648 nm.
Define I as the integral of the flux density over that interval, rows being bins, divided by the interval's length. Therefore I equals 5.24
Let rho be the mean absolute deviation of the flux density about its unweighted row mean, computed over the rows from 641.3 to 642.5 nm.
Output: 0.15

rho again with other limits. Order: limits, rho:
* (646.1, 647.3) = 0.21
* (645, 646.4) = 0.14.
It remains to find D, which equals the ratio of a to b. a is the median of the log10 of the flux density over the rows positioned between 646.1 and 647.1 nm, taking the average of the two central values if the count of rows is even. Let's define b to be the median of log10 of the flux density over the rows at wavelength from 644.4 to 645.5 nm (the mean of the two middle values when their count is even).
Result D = 1.02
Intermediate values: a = 0.757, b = 0.744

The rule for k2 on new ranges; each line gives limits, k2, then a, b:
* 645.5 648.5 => 0.92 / 0.744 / 0.687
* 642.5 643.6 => 0.99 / 0.737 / 0.728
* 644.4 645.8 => 0.98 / 0.755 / 0.741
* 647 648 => 0.95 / 0.720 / 0.687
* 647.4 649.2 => 0.93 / 0.747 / 0.699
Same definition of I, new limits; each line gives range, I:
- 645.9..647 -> 5.65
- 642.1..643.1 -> 5.47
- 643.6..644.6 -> 5.43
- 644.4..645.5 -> 5.64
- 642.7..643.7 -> 5.47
